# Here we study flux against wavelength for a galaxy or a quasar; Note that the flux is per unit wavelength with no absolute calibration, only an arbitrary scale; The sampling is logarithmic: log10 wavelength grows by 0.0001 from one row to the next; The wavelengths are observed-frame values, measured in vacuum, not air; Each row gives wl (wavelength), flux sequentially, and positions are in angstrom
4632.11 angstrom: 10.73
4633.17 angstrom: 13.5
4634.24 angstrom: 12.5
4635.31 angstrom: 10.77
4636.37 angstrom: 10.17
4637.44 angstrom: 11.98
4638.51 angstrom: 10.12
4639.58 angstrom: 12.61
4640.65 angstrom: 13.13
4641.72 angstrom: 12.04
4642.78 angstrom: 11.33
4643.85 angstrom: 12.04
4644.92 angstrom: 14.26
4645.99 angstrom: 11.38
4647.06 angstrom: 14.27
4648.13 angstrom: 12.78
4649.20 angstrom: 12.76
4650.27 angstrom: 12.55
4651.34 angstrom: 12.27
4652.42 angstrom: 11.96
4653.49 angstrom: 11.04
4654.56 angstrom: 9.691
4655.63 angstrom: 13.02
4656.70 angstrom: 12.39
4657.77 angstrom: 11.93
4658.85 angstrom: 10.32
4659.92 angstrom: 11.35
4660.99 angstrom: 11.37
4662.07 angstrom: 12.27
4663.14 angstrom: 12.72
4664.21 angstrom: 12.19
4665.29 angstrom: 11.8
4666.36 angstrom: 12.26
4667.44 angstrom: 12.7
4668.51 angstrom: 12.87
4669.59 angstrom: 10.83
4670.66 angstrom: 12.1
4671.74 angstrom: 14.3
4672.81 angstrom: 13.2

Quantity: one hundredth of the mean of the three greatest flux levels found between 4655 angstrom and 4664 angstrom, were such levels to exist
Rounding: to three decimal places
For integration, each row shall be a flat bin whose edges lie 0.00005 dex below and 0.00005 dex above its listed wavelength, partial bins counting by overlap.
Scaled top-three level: 0.127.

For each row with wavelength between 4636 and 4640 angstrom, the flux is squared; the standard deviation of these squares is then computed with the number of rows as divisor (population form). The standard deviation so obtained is 25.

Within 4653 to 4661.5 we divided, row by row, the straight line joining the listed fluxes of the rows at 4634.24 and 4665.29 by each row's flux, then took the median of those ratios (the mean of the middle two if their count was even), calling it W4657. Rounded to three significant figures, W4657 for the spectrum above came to 1.05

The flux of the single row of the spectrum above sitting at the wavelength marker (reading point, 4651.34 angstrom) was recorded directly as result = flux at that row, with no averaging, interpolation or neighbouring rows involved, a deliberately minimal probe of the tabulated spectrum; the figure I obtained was 12.27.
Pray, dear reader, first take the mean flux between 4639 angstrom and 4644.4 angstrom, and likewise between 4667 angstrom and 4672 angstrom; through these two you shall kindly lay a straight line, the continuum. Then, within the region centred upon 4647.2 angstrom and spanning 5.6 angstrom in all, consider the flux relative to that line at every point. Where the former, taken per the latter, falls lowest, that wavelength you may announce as 4645.99 angstrom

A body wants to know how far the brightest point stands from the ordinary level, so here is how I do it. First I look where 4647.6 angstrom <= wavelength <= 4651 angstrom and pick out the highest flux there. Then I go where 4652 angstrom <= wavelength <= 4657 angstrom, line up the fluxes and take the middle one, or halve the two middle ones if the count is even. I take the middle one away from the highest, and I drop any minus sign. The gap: 0.82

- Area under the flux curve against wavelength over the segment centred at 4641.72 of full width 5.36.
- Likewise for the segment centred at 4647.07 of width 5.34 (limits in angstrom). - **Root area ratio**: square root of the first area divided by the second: 0.97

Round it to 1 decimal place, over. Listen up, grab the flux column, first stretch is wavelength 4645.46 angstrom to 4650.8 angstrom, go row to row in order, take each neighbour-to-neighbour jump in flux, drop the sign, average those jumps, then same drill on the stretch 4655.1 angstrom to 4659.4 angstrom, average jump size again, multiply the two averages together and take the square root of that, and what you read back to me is 1.0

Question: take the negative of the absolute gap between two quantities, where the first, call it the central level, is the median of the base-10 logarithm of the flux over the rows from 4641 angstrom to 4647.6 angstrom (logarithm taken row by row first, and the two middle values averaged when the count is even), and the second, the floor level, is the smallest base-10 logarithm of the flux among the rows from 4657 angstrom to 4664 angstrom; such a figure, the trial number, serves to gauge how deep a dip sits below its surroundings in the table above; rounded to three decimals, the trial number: -0.067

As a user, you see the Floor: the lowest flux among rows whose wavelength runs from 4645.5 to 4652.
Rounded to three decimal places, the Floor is 11.380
